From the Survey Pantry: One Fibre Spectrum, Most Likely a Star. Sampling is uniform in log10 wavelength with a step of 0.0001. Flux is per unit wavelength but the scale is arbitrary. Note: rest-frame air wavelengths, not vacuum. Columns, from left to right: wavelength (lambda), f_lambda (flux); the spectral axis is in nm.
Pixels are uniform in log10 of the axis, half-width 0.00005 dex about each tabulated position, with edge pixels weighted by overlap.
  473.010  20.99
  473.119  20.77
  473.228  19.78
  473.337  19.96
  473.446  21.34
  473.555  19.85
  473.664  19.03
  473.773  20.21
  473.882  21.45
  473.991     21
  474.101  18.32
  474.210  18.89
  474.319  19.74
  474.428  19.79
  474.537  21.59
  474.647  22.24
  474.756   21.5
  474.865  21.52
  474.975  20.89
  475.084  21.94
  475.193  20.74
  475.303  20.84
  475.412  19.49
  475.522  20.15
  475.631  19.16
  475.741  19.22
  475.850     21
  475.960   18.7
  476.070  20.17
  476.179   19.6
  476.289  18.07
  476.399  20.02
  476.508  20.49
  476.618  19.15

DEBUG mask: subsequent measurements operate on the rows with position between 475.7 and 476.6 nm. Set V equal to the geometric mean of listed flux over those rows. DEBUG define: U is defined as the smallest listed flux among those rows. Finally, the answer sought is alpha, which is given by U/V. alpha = 0.920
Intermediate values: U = 18.07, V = 19.6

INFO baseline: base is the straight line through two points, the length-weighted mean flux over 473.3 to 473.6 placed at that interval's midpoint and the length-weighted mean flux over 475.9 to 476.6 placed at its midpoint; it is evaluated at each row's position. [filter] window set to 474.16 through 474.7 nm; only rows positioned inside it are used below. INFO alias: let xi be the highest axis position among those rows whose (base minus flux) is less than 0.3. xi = 474.647 nm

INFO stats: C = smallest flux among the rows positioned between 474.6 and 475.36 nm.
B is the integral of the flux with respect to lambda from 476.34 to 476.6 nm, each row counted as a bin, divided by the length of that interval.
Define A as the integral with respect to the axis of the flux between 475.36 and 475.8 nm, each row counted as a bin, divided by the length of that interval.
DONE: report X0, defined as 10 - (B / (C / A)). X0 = -8.9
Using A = 19.5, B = 20.1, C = 20.74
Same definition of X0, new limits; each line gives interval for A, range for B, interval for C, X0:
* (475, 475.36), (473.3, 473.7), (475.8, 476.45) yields -13.6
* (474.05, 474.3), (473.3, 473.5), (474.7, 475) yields -8.6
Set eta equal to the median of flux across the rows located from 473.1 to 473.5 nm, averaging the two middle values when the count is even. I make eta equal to 20.4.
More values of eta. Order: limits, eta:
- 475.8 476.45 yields 19.8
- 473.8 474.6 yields 19.8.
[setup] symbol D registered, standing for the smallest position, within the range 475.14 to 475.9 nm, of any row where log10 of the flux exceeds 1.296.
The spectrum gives 475.193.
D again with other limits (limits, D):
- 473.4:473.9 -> 473.446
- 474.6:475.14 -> 474.647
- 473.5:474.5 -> 473.555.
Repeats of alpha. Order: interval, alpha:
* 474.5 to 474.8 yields 0.987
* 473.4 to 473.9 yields 0.935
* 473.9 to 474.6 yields 0.923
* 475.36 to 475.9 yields 0.968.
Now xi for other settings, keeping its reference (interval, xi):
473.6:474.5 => 473.991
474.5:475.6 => 475.522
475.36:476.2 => 476.179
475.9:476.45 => 476.399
